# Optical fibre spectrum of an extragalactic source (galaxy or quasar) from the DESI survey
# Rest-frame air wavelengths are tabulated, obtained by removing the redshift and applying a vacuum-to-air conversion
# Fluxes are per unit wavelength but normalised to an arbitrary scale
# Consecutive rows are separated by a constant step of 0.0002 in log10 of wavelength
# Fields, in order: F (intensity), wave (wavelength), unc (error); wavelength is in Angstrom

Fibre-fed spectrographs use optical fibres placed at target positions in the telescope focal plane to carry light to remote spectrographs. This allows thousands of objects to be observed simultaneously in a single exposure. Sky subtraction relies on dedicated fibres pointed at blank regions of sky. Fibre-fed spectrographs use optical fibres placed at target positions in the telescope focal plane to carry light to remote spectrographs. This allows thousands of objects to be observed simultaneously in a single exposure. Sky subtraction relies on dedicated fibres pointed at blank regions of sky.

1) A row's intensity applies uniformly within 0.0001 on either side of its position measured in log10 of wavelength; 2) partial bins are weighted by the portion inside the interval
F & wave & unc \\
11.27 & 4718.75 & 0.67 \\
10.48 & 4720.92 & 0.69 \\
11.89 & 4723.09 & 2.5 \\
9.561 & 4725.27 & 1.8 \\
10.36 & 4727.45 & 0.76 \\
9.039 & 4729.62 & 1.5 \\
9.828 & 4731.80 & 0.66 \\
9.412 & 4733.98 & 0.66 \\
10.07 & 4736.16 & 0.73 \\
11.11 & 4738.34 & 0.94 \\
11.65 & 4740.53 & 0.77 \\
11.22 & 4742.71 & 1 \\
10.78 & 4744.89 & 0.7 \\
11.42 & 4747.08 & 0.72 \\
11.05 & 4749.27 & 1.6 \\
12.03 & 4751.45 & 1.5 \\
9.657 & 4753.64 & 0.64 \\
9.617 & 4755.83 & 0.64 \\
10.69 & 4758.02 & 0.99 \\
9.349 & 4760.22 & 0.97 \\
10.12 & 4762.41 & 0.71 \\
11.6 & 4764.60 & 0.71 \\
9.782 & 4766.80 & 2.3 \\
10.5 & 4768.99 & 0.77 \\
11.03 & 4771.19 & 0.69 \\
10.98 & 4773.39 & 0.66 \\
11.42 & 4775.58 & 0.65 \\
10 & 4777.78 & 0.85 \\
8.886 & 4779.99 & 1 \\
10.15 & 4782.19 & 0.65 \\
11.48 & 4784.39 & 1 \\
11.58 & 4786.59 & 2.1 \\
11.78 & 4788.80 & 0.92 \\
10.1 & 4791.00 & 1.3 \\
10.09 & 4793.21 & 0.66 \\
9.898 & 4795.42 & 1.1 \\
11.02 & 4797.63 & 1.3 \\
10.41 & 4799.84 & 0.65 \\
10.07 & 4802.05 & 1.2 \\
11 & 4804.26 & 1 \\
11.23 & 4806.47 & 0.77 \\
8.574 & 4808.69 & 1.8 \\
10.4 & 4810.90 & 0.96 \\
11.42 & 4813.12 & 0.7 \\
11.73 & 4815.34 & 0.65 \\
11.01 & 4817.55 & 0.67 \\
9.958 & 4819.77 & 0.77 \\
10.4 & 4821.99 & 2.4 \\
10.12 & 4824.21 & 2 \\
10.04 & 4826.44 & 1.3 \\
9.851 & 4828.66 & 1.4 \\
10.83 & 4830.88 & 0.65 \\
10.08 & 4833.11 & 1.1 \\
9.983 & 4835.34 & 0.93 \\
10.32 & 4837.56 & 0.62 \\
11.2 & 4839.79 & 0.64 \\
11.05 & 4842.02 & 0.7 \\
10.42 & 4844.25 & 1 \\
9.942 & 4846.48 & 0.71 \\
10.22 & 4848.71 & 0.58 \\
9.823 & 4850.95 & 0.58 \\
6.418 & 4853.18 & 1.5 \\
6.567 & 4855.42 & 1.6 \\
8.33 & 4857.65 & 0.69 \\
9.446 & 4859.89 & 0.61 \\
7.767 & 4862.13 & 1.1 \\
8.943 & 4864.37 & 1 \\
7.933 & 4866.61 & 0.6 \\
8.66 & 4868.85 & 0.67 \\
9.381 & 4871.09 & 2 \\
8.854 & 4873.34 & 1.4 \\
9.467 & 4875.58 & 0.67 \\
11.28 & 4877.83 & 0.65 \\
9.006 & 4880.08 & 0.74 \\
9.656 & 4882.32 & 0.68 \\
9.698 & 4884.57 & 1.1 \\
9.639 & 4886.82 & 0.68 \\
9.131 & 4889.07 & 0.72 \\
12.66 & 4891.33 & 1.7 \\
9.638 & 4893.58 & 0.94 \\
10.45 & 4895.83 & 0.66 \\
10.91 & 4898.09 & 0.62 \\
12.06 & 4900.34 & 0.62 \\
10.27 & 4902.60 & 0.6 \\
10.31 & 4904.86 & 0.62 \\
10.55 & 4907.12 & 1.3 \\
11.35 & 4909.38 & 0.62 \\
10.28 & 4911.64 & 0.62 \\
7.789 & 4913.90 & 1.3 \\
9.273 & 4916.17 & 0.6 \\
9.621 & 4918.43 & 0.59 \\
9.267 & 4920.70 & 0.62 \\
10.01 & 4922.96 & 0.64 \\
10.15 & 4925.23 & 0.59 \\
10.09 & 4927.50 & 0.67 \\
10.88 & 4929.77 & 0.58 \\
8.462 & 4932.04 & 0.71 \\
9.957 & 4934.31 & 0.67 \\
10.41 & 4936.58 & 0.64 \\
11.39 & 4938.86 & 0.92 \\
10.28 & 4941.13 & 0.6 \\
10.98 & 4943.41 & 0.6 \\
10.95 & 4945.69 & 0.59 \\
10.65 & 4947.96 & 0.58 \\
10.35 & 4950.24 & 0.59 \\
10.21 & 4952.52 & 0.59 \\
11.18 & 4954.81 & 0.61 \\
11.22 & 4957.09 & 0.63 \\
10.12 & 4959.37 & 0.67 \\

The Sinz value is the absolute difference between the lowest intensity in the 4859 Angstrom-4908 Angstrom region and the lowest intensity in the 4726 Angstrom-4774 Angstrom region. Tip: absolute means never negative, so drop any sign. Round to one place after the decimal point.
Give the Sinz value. 1.3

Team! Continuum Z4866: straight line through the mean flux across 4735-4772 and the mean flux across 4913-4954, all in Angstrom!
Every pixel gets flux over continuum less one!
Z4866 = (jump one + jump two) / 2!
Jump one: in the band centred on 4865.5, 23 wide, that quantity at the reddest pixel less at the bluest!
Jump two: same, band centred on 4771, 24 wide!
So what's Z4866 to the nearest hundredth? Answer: 0.18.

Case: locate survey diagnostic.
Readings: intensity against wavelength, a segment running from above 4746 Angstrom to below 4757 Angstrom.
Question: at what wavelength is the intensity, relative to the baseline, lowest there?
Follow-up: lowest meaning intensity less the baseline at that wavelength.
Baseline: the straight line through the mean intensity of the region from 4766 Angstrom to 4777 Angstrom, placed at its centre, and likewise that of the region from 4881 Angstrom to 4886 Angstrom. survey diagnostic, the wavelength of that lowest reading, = 4755.83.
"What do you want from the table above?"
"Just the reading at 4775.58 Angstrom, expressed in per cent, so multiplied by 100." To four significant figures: 1142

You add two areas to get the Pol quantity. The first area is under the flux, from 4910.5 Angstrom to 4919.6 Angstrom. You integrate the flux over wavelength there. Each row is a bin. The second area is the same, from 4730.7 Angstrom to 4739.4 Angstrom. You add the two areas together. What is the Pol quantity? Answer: 172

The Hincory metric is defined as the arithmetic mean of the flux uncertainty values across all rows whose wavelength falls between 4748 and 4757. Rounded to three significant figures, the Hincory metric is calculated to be 1.09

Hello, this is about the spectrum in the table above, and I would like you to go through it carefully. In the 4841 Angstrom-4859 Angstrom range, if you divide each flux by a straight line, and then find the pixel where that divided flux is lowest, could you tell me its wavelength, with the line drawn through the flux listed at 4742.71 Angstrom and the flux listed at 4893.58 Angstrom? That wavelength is 4853.18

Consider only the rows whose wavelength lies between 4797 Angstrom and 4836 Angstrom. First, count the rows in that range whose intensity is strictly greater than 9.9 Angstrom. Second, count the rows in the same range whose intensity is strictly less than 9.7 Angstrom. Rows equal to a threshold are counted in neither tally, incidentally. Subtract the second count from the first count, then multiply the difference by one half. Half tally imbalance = 7.5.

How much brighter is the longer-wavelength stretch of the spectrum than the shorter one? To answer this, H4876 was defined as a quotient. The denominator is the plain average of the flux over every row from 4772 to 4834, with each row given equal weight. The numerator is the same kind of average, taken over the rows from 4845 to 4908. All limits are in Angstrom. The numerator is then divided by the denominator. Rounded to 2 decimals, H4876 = 0.91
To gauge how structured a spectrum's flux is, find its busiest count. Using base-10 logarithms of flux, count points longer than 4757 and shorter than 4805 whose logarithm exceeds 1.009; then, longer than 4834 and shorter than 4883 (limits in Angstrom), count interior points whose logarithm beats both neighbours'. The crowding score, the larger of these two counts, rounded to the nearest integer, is 12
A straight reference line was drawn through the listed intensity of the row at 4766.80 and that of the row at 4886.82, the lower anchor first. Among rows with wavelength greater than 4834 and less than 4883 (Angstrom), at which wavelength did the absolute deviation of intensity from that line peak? 4853.18 Angstrom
